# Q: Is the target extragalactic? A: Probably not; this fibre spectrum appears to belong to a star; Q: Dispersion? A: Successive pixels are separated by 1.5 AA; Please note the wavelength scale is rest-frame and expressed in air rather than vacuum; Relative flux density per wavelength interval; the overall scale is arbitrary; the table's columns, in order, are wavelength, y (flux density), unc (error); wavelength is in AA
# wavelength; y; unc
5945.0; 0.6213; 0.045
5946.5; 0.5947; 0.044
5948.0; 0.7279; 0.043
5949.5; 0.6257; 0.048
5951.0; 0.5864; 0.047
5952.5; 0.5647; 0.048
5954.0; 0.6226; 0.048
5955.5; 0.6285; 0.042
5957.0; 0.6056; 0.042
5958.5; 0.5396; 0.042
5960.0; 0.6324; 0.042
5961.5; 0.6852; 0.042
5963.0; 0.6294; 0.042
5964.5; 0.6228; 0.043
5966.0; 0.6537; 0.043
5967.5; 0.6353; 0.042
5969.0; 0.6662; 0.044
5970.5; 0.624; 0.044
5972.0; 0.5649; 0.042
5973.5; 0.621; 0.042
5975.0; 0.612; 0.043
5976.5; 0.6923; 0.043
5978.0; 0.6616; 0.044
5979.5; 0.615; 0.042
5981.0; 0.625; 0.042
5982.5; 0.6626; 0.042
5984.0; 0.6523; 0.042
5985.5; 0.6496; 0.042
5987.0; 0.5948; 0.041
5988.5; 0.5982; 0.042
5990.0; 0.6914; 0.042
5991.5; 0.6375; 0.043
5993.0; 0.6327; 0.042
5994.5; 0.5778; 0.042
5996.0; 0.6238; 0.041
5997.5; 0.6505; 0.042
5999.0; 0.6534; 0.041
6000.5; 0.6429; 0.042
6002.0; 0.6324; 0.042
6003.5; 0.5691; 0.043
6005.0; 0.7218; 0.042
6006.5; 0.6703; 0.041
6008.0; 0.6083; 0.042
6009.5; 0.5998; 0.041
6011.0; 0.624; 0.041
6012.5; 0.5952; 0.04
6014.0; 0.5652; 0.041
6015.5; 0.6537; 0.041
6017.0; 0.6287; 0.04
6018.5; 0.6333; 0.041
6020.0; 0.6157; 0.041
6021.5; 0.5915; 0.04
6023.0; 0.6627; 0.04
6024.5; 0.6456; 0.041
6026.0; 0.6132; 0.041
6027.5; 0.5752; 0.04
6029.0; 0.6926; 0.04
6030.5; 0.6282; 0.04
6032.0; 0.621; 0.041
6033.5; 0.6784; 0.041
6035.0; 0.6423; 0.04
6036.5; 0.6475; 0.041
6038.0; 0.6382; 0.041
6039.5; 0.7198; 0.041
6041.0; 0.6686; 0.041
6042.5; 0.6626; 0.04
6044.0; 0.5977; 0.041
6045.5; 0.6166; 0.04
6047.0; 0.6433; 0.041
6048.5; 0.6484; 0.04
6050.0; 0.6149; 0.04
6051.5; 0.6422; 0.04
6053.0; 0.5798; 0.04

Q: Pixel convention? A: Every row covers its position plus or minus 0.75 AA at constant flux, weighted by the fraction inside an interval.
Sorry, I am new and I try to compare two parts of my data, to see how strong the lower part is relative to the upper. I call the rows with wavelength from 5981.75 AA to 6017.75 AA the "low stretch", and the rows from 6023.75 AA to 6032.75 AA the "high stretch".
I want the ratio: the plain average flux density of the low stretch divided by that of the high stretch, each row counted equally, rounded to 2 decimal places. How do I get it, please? 1.00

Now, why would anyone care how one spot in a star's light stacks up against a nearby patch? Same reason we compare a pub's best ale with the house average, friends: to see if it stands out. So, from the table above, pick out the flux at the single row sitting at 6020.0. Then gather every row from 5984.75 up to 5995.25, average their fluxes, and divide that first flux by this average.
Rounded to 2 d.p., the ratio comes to 0.98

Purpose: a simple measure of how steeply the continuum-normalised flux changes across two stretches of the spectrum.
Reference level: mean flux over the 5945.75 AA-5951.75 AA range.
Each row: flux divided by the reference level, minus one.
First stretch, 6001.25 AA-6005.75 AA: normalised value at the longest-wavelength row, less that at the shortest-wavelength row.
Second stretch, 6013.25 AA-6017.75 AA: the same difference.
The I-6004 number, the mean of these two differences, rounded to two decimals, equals 0.12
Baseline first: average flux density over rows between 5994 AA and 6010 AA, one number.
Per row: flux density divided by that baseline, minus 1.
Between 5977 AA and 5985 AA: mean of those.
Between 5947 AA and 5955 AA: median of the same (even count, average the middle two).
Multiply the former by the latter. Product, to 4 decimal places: -0.0003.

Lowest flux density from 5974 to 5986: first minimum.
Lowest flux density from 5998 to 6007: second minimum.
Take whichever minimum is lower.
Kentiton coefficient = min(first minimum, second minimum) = 0.569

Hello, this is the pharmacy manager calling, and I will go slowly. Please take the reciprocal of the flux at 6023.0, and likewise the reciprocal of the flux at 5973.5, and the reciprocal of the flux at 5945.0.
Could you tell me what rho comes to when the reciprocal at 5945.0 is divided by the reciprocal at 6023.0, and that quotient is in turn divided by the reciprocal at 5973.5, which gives 0.662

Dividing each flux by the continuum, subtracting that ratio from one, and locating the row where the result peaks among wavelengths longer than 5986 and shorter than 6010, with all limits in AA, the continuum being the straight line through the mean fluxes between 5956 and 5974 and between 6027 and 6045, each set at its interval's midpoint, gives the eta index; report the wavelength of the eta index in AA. 6003.5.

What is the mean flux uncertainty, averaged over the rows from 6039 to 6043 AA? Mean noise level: 0.0407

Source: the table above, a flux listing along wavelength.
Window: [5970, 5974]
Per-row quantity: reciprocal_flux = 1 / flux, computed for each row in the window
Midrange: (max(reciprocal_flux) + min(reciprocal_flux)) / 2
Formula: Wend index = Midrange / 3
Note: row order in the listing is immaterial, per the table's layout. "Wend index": 0.562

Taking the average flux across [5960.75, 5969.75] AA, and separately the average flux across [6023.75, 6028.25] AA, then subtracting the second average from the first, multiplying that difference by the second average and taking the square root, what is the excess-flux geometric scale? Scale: 0.15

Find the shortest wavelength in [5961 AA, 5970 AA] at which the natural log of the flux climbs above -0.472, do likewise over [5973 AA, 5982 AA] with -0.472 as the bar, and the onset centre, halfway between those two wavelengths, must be 5969.0 AA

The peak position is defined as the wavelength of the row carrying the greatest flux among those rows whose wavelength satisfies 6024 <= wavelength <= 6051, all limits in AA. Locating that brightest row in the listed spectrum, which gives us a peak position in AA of 6039.5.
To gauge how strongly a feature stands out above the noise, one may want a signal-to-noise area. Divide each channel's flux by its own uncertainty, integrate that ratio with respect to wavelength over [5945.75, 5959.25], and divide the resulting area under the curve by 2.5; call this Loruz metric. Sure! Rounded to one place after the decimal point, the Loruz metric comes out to 73.8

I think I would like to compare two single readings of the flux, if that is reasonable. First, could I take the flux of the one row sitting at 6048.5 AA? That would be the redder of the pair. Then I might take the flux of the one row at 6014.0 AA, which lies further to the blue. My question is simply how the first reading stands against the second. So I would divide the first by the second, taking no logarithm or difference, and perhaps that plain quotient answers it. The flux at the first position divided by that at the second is 1.15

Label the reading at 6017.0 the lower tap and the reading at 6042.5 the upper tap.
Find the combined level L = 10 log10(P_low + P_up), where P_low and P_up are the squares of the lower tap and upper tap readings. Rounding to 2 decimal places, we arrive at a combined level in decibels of -0.79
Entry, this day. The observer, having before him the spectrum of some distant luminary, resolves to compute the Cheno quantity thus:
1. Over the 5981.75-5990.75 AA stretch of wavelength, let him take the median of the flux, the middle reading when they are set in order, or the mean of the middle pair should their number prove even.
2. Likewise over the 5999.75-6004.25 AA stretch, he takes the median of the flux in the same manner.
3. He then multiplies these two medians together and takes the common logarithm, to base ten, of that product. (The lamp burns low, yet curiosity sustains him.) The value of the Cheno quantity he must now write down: -0.385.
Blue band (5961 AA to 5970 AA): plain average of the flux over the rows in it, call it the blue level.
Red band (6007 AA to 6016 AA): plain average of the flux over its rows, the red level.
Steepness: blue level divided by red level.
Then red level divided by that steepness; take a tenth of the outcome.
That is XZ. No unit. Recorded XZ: 0.057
